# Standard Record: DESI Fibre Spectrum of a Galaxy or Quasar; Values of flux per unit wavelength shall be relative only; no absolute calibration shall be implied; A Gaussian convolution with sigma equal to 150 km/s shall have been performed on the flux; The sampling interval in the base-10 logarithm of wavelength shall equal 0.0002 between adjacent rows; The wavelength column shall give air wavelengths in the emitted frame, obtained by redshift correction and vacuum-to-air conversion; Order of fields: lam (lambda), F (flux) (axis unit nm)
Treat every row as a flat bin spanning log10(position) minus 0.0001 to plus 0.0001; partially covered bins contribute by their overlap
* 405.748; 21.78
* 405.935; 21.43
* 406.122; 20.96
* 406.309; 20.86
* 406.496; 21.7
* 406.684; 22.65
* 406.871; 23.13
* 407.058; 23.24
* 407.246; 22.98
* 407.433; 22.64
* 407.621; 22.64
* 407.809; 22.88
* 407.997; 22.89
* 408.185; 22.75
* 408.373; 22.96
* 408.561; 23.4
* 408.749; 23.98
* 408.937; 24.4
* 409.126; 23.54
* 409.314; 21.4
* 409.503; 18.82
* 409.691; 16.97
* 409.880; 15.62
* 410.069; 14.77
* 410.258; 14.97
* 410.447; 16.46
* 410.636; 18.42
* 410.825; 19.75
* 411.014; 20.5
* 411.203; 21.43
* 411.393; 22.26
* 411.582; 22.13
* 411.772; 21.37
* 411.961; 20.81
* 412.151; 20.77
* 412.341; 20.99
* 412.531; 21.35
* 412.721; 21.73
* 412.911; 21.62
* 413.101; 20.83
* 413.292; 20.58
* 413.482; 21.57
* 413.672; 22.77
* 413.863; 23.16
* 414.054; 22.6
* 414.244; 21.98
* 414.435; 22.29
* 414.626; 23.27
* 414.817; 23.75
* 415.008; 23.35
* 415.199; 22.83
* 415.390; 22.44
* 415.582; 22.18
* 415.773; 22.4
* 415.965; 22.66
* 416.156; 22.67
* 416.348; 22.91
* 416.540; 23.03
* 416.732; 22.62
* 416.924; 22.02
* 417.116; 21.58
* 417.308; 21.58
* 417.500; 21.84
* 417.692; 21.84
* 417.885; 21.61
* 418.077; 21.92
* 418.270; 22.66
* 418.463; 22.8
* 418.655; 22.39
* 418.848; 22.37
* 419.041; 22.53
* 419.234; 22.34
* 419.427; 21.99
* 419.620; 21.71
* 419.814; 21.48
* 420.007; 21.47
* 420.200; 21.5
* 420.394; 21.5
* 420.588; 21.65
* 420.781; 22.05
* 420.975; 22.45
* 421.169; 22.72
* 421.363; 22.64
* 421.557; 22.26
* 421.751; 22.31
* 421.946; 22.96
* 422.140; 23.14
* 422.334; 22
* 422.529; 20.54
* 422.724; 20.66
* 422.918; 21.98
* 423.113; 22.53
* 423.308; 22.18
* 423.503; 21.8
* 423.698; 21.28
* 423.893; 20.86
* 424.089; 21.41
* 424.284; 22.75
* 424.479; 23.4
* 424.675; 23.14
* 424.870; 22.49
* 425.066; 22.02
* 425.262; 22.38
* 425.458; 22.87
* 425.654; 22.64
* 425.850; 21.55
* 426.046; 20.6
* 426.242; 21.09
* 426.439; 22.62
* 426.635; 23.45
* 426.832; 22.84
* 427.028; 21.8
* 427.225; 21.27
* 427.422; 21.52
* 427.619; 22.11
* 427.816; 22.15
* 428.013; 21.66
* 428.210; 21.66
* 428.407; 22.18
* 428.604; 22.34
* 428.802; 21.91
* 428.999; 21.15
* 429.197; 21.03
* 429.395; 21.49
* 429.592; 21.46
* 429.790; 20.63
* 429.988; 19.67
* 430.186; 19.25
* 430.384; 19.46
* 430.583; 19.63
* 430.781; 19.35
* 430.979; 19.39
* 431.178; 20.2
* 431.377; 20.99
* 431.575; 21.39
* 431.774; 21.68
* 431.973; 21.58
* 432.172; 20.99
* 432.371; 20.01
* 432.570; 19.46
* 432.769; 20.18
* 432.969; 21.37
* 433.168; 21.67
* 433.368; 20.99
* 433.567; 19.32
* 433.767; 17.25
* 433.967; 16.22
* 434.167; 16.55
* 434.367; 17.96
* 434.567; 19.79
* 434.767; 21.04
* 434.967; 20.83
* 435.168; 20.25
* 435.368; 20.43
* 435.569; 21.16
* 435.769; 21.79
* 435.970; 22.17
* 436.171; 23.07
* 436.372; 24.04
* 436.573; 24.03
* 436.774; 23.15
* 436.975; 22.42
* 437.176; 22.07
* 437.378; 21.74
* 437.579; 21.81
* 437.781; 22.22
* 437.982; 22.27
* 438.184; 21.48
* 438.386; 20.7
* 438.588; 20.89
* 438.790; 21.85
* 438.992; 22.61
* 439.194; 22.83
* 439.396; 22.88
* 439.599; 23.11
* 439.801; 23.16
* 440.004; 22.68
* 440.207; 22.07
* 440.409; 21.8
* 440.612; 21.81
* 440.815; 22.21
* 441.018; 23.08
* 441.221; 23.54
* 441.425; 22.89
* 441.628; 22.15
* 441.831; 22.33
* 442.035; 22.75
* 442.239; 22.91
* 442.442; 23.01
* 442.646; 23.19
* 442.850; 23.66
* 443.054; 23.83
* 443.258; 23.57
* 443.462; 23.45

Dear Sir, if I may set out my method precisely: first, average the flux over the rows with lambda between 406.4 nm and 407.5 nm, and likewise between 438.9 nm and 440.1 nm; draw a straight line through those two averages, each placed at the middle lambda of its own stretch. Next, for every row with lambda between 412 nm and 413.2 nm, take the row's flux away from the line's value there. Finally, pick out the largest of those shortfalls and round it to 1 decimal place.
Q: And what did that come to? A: 2.0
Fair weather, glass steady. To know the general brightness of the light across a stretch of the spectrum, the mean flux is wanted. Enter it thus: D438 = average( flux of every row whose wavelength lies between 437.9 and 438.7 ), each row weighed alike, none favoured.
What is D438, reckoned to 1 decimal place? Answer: 21.3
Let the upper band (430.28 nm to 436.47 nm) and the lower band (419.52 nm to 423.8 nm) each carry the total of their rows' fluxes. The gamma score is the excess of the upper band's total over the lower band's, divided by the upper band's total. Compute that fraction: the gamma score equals 0.23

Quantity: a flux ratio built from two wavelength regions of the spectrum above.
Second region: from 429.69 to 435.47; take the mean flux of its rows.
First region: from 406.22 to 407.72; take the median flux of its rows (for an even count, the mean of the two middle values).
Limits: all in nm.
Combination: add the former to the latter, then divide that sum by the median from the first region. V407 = 1.88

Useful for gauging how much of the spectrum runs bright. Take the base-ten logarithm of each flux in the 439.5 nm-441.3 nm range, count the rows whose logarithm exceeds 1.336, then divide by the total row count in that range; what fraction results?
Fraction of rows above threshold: 1.0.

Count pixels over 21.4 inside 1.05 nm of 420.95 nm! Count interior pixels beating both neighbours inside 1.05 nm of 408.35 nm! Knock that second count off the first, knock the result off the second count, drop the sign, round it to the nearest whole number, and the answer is 7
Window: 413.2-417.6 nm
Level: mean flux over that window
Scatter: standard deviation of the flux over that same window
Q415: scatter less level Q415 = -21.7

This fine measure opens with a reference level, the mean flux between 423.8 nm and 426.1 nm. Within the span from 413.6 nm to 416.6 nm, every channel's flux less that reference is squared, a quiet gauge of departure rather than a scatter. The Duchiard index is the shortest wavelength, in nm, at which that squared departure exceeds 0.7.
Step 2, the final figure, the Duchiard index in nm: 413.863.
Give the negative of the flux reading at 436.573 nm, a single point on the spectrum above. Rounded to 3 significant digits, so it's -24.0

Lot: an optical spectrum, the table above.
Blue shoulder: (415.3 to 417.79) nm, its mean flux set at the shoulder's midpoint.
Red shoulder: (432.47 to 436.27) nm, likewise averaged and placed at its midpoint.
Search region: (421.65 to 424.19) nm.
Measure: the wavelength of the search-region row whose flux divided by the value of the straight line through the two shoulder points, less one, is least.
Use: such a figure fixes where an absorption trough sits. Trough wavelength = 422.529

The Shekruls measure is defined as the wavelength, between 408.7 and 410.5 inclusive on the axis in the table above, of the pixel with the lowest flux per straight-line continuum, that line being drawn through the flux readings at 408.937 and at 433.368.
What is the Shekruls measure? 410.069 nm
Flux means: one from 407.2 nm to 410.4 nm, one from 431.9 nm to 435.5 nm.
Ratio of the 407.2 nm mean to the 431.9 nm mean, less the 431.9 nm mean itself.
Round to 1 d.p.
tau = -18.7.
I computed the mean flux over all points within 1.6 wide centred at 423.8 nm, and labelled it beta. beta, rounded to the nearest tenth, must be 22.0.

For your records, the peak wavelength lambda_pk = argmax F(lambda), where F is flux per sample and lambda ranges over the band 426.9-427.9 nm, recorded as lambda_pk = 427.816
